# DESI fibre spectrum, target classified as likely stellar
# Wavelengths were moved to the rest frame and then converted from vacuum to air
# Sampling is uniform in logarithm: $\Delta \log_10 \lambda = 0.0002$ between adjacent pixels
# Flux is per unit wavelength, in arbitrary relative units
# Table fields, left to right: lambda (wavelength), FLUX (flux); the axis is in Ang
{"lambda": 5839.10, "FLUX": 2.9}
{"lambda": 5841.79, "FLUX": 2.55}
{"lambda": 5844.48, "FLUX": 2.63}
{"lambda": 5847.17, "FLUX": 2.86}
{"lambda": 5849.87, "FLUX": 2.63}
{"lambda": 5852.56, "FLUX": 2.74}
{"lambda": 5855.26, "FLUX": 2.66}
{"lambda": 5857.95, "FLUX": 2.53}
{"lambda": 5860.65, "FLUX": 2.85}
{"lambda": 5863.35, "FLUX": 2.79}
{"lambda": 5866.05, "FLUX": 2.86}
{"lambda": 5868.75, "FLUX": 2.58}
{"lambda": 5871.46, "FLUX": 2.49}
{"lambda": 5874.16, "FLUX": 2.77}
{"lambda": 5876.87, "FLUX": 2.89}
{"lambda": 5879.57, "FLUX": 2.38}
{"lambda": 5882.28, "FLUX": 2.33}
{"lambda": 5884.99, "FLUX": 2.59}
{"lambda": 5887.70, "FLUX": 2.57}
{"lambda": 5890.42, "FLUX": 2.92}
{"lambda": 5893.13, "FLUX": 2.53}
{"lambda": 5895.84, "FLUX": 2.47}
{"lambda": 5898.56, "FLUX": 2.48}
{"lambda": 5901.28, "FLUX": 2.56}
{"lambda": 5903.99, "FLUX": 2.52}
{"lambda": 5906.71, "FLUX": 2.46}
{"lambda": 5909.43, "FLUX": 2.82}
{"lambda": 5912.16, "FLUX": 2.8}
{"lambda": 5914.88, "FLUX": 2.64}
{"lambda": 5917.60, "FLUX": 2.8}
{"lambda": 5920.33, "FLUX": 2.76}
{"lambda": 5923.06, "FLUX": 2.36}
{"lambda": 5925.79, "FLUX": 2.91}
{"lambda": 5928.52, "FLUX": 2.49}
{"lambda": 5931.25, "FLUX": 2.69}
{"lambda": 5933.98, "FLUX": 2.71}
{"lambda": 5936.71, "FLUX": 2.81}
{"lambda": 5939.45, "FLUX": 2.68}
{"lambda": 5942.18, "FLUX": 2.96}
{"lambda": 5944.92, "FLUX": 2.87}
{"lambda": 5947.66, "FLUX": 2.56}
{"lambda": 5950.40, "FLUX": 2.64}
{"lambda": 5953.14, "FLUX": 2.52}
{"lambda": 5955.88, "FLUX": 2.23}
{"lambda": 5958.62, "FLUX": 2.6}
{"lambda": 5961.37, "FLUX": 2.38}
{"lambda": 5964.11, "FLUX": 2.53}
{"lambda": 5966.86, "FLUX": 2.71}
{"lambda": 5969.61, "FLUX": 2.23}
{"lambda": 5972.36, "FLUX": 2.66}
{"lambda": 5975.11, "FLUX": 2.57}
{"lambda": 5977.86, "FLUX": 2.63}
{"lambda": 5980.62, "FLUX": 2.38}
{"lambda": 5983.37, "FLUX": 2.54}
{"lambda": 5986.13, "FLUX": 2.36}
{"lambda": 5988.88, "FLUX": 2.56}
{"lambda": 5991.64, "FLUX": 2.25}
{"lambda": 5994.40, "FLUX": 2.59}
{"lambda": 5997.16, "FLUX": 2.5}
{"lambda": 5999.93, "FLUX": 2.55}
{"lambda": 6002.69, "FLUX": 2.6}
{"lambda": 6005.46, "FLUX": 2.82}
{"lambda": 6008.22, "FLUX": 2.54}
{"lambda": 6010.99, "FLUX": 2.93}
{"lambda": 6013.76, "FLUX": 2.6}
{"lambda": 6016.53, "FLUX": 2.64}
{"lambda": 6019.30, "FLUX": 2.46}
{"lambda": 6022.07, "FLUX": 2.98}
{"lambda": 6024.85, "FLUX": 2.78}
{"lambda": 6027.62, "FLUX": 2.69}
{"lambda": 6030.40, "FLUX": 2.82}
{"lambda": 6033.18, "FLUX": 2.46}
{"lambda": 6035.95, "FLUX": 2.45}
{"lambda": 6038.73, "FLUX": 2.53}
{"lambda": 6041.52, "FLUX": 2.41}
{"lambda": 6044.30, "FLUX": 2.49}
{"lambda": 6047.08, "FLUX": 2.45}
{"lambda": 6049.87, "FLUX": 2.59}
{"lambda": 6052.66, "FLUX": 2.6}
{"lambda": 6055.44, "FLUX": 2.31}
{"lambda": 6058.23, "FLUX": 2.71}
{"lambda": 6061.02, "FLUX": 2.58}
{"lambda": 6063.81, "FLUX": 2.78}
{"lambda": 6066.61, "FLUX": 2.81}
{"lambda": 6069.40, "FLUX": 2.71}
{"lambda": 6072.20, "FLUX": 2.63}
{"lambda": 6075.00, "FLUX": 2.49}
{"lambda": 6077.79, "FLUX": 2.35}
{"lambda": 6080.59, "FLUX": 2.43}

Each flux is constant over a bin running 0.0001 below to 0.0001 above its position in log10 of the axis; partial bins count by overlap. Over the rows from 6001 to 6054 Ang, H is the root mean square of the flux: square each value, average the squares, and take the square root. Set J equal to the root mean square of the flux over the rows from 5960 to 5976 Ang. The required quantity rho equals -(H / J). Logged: -1.04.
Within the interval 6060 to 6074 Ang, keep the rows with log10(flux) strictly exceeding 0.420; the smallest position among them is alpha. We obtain 6063.81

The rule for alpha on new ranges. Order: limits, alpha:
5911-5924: 5912.16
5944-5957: 5944.92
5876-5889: 5876.87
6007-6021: 6010.99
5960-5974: 5966.86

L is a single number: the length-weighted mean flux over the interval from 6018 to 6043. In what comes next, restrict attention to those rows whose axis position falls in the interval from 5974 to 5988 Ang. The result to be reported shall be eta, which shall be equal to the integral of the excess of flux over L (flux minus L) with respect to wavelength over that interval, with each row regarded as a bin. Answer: -2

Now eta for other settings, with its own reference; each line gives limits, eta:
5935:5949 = 2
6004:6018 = 1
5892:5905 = -1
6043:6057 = -2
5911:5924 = 1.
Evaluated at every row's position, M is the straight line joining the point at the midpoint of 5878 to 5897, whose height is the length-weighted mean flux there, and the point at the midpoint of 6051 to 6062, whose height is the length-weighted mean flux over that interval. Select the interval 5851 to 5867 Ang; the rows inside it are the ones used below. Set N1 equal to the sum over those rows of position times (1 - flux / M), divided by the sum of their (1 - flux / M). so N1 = 5860.8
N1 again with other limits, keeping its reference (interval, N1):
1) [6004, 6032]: 6018.9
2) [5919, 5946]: 5936.5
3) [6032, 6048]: 6040.3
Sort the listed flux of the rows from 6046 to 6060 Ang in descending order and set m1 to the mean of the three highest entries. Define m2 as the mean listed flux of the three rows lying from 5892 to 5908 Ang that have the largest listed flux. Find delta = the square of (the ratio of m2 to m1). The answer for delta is 0.93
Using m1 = 2.63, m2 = 2.54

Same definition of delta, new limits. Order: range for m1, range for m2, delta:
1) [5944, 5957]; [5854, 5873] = 1.11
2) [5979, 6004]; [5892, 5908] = 0.96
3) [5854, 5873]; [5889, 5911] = 0.95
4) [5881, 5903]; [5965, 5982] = 0.98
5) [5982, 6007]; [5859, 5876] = 1.13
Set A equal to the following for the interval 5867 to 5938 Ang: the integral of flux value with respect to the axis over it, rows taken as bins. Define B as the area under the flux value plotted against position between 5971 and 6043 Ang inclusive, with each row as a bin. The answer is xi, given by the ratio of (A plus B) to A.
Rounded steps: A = 186.7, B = 186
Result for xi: 2.00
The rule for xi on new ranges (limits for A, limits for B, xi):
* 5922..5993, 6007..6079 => 2.03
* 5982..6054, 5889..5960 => 2.01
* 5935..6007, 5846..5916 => 2.00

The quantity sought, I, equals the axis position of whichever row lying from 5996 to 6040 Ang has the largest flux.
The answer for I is 6022.07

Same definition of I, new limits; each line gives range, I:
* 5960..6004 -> 5966.86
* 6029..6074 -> 6030.40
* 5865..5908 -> 5890.42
